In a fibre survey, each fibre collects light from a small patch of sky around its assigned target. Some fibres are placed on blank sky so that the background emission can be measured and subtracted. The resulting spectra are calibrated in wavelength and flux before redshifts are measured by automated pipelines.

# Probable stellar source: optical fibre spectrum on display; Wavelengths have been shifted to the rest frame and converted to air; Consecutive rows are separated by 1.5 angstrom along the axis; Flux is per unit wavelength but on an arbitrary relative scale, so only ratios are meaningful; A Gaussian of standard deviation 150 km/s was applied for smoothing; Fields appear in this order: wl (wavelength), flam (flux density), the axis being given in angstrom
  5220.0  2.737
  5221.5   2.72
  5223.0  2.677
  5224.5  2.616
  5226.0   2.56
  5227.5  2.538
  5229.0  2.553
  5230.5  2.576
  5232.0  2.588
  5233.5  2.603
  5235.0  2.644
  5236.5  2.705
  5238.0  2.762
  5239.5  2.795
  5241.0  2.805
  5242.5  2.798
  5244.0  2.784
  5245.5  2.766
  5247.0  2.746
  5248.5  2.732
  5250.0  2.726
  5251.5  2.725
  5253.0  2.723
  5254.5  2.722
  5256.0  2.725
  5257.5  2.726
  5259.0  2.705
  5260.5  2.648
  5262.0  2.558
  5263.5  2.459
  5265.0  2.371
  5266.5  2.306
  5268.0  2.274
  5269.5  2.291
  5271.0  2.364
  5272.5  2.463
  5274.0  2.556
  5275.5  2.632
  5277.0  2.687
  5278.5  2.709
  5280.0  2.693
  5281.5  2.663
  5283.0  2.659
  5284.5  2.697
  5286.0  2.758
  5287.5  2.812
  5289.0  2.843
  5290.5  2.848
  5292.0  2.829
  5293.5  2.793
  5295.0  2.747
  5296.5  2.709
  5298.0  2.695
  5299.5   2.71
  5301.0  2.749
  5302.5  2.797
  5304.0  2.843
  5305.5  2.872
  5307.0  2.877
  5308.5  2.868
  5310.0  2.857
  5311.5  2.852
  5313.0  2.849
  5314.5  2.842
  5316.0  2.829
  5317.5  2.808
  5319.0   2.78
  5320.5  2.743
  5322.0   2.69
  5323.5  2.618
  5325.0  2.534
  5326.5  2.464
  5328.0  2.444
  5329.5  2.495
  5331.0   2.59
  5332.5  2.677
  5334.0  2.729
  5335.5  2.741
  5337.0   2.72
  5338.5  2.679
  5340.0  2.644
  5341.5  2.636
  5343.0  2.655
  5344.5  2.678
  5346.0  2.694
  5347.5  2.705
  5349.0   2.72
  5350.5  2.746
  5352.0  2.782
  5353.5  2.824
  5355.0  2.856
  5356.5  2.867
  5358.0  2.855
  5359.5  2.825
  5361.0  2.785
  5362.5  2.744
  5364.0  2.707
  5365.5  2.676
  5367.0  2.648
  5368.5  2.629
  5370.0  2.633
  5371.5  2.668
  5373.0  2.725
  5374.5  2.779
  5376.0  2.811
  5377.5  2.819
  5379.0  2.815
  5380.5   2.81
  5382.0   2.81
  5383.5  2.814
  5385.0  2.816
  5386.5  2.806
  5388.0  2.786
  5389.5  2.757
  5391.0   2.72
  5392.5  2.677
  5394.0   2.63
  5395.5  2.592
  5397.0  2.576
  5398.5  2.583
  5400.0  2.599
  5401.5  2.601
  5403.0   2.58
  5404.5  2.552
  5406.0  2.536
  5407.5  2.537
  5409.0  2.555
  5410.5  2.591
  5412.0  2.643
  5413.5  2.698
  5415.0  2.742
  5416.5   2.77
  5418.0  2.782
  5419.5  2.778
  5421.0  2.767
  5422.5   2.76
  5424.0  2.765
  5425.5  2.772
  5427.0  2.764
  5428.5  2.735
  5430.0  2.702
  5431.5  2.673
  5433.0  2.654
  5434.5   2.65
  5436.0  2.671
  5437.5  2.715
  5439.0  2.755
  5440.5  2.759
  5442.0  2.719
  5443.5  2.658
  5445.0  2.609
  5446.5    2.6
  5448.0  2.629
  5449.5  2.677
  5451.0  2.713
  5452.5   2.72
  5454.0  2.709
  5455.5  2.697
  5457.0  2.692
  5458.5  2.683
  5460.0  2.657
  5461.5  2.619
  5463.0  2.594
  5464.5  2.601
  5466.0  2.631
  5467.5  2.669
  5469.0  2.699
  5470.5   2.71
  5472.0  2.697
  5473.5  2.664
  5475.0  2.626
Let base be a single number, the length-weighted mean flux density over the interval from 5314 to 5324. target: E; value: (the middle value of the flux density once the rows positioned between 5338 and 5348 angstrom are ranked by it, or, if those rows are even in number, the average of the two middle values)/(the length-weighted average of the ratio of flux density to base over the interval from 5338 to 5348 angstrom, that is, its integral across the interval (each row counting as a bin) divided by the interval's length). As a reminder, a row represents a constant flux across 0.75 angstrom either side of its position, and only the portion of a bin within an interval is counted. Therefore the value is 2.77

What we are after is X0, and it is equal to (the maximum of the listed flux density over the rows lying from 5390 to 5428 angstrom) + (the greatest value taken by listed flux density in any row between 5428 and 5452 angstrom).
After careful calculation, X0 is 5.54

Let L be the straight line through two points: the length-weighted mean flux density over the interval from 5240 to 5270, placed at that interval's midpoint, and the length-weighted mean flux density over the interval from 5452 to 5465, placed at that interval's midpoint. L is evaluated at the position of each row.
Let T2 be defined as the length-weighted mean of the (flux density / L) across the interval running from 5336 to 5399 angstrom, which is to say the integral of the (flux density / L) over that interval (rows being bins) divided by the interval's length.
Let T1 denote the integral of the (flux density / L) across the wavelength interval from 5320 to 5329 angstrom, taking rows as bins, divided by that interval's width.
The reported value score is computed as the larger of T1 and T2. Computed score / 1.031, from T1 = 0.97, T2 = 1.031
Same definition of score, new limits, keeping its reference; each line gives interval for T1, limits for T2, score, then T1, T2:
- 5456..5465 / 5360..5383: 1.033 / 0.99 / 1.033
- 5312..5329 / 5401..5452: 1.018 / 1.02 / 1.008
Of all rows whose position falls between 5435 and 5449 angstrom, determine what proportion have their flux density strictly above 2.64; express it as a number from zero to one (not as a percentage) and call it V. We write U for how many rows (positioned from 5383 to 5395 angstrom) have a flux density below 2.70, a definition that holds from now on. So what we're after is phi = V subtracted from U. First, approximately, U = 2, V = 0.67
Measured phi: 1.3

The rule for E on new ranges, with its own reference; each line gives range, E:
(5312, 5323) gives 2.78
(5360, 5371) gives 2.74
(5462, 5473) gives 2.77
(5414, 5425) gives 2.76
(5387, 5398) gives 2.76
